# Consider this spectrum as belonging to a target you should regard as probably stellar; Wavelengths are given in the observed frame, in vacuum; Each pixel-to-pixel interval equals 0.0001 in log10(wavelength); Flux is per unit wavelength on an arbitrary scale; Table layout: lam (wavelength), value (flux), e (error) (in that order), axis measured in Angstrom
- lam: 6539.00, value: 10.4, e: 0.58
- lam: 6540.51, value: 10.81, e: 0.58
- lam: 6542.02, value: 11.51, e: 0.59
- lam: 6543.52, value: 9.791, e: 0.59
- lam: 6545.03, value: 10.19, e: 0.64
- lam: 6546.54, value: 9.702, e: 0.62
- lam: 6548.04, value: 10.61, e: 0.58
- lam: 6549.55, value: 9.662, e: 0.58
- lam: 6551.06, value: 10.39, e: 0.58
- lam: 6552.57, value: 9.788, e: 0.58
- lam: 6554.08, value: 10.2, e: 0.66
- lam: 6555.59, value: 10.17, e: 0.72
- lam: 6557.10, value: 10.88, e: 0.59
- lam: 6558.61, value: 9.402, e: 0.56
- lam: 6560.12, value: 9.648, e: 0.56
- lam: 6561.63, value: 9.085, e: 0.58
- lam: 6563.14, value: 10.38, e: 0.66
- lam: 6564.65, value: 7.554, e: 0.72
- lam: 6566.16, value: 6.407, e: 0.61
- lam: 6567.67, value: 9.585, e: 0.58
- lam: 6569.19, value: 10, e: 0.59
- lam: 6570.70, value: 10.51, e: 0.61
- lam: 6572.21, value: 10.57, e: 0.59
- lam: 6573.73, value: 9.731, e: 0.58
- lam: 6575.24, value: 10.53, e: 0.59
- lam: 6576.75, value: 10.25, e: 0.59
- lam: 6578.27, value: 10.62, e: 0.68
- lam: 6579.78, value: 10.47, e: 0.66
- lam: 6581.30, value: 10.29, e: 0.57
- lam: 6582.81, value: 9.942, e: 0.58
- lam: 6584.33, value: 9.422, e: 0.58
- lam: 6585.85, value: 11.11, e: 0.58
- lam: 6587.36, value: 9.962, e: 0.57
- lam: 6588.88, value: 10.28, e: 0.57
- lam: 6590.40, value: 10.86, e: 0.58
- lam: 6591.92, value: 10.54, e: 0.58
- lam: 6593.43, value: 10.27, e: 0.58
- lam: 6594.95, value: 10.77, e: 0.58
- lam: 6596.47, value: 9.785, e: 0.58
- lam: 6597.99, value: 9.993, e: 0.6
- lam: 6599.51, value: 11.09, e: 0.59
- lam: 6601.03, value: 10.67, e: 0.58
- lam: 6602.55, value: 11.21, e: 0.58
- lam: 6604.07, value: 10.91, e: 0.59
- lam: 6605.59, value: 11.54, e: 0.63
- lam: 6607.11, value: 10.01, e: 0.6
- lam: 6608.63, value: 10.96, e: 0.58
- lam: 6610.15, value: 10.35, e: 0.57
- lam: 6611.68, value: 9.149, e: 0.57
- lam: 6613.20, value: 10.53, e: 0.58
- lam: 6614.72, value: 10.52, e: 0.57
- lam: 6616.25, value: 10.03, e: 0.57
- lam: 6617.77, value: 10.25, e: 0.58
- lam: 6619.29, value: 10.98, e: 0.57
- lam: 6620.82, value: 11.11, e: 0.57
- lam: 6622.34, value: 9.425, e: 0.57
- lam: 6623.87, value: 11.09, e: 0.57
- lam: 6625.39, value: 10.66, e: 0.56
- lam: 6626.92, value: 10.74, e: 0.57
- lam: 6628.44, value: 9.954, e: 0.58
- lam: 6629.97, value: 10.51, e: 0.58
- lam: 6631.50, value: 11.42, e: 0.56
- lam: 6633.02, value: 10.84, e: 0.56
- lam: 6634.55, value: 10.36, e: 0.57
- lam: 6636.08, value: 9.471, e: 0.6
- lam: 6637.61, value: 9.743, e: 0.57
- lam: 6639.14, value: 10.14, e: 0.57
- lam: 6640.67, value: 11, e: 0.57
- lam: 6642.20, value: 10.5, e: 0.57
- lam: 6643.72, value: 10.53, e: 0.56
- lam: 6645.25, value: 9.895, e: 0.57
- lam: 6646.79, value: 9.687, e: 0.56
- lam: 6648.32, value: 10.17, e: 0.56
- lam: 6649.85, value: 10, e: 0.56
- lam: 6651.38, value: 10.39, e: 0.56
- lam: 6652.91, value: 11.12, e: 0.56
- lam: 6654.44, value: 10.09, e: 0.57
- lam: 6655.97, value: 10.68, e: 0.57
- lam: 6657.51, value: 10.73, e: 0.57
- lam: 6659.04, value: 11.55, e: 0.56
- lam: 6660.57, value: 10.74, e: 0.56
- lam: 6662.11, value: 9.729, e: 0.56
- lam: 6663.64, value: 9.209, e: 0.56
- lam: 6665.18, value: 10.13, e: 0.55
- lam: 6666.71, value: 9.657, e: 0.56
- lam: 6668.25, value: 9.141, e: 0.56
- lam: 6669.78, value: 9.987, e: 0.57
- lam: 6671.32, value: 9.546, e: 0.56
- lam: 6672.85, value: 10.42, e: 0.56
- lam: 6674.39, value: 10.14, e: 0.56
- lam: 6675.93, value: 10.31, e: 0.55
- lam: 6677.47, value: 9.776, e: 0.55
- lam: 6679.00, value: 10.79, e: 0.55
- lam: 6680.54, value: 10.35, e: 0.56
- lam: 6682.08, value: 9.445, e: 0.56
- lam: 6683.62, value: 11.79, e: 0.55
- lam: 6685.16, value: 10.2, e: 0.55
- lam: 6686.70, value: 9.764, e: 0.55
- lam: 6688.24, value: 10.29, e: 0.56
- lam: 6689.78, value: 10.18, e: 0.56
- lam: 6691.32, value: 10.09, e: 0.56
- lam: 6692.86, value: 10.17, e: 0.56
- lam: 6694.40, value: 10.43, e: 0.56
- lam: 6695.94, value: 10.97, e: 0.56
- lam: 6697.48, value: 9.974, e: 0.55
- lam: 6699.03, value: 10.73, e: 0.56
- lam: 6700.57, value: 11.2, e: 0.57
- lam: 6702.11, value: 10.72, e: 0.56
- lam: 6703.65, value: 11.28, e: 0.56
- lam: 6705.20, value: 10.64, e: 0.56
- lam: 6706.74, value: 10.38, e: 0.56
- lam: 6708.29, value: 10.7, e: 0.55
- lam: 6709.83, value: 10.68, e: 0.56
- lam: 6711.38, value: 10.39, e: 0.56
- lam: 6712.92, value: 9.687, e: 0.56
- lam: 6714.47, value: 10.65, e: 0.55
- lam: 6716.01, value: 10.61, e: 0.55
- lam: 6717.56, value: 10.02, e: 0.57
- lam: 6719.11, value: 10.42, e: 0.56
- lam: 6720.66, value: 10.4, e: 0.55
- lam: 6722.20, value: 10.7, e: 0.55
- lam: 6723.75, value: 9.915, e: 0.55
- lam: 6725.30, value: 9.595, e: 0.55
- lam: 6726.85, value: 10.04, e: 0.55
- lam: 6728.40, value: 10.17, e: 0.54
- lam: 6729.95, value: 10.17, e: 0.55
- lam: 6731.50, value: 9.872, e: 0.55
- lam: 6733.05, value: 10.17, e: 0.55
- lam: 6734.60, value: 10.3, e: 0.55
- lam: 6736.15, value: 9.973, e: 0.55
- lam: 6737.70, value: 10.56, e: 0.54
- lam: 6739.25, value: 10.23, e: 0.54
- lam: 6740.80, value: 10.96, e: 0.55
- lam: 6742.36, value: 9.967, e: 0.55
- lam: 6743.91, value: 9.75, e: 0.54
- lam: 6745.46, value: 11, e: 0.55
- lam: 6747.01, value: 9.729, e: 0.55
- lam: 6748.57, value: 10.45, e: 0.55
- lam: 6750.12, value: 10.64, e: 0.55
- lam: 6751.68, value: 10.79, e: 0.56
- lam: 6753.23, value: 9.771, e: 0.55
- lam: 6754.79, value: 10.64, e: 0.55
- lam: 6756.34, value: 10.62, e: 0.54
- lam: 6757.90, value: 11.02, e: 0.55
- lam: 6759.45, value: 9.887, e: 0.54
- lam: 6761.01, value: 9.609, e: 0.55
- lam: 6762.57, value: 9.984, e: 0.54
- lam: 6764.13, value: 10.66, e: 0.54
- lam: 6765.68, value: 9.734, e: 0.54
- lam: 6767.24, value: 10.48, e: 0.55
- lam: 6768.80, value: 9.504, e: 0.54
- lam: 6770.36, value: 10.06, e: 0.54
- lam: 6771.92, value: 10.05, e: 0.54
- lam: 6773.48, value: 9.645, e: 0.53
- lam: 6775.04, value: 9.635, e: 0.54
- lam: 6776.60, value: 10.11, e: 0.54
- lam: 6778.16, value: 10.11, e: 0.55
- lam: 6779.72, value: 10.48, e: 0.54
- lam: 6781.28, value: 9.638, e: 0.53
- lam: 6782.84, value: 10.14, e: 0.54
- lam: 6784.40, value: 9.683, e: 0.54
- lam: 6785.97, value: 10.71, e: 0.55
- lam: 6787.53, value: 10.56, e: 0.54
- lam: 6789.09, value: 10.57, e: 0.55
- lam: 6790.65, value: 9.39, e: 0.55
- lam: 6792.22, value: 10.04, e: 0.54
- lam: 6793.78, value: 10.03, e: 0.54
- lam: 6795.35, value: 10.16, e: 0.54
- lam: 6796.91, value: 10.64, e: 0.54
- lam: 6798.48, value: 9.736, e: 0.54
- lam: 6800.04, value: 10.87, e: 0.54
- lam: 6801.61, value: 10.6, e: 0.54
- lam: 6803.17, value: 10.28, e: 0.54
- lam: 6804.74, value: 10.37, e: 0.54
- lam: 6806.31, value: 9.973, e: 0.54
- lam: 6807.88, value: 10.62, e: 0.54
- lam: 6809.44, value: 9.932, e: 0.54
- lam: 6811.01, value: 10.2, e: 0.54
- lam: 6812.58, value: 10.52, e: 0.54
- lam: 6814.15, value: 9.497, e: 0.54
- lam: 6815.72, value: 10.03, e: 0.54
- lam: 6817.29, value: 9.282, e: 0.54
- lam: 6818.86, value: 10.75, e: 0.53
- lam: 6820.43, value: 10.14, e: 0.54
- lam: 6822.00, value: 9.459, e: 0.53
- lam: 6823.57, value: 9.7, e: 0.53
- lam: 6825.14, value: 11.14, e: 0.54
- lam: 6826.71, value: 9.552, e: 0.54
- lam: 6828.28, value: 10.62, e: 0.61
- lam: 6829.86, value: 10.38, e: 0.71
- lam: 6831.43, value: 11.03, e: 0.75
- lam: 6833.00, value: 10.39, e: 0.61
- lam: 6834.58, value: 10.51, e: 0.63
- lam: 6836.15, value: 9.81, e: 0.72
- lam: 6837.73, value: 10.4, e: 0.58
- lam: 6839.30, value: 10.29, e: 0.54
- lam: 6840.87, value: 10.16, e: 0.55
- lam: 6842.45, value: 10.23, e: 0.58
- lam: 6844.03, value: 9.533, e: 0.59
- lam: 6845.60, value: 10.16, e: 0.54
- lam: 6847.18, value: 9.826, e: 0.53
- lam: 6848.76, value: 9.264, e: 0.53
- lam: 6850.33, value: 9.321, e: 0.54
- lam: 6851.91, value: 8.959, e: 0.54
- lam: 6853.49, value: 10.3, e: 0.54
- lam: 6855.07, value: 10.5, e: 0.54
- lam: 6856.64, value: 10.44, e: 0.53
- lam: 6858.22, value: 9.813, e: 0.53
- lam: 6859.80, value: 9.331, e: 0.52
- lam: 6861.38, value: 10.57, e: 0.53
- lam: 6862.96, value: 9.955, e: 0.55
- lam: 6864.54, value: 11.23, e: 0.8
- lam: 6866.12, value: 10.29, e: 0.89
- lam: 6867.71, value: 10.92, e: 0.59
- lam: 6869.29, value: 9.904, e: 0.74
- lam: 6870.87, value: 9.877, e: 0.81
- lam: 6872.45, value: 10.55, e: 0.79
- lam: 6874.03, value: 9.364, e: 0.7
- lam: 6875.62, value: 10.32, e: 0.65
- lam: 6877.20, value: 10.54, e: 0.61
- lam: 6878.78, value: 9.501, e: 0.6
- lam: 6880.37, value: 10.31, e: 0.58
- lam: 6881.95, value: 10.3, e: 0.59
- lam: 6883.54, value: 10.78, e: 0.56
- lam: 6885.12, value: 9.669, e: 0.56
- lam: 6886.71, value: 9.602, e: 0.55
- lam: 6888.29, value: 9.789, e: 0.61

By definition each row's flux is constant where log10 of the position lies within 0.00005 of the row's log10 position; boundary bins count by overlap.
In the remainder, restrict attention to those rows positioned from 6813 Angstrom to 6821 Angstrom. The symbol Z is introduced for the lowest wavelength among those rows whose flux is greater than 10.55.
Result 6818.86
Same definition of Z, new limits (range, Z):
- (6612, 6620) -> 6619.29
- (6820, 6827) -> 6825.14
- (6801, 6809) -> 6801.61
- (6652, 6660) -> 6652.91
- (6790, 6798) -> 6796.91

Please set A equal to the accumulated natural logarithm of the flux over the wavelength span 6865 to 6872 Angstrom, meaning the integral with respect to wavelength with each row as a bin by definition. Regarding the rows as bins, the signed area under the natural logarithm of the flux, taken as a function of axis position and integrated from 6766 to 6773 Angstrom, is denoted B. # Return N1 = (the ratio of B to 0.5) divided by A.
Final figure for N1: 1.97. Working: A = 16.3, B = 16.09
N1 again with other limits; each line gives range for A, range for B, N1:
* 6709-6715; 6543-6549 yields 1.98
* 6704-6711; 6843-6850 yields 1.92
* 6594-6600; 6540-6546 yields 2.01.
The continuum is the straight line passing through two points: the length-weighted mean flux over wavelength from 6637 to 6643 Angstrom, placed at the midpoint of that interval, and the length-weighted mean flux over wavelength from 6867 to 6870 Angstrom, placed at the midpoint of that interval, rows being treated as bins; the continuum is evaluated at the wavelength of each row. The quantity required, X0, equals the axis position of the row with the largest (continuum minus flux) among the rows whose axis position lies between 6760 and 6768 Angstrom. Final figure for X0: 6761.01 Angstrom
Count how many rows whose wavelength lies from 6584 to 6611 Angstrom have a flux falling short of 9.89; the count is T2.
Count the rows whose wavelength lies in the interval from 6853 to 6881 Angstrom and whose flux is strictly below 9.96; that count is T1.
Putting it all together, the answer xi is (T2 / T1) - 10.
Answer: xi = -9.7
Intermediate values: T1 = 7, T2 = 2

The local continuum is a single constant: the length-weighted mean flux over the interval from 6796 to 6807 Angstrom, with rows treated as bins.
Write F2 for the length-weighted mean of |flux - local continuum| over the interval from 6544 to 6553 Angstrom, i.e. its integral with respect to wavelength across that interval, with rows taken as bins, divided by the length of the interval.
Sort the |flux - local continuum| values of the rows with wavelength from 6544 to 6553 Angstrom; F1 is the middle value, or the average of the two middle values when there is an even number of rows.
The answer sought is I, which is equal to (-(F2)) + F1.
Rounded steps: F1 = 0.41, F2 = 0.39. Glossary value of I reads 0.02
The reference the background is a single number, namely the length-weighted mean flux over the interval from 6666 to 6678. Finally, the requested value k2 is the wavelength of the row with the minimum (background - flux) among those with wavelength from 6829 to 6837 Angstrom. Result 6831.43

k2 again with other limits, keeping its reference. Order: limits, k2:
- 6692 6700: 6695.94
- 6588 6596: 6590.40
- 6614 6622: 6620.82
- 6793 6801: 6800.04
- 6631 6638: 6631.50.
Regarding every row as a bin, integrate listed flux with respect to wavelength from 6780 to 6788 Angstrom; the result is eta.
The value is 81.2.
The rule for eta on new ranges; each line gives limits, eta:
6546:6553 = 70.4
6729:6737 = 80.8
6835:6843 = 81.6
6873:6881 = 80.1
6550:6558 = 81.9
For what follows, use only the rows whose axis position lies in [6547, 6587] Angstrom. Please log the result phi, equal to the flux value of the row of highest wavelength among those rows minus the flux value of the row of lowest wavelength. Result 0.50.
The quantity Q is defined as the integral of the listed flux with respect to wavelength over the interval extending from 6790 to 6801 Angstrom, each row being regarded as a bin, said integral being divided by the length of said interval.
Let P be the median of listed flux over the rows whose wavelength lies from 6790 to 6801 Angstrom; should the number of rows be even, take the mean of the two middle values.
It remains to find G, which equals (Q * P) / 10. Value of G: 10.2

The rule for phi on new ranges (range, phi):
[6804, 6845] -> -0.84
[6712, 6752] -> 1.10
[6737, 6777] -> -0.45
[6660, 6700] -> -0.01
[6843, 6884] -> 1.25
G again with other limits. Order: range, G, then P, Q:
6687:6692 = 10.3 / 10.2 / 10.1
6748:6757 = 11.1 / 10.6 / 10.5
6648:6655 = 10.6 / 10.2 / 10.4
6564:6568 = 5.8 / 7.6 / 7.7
